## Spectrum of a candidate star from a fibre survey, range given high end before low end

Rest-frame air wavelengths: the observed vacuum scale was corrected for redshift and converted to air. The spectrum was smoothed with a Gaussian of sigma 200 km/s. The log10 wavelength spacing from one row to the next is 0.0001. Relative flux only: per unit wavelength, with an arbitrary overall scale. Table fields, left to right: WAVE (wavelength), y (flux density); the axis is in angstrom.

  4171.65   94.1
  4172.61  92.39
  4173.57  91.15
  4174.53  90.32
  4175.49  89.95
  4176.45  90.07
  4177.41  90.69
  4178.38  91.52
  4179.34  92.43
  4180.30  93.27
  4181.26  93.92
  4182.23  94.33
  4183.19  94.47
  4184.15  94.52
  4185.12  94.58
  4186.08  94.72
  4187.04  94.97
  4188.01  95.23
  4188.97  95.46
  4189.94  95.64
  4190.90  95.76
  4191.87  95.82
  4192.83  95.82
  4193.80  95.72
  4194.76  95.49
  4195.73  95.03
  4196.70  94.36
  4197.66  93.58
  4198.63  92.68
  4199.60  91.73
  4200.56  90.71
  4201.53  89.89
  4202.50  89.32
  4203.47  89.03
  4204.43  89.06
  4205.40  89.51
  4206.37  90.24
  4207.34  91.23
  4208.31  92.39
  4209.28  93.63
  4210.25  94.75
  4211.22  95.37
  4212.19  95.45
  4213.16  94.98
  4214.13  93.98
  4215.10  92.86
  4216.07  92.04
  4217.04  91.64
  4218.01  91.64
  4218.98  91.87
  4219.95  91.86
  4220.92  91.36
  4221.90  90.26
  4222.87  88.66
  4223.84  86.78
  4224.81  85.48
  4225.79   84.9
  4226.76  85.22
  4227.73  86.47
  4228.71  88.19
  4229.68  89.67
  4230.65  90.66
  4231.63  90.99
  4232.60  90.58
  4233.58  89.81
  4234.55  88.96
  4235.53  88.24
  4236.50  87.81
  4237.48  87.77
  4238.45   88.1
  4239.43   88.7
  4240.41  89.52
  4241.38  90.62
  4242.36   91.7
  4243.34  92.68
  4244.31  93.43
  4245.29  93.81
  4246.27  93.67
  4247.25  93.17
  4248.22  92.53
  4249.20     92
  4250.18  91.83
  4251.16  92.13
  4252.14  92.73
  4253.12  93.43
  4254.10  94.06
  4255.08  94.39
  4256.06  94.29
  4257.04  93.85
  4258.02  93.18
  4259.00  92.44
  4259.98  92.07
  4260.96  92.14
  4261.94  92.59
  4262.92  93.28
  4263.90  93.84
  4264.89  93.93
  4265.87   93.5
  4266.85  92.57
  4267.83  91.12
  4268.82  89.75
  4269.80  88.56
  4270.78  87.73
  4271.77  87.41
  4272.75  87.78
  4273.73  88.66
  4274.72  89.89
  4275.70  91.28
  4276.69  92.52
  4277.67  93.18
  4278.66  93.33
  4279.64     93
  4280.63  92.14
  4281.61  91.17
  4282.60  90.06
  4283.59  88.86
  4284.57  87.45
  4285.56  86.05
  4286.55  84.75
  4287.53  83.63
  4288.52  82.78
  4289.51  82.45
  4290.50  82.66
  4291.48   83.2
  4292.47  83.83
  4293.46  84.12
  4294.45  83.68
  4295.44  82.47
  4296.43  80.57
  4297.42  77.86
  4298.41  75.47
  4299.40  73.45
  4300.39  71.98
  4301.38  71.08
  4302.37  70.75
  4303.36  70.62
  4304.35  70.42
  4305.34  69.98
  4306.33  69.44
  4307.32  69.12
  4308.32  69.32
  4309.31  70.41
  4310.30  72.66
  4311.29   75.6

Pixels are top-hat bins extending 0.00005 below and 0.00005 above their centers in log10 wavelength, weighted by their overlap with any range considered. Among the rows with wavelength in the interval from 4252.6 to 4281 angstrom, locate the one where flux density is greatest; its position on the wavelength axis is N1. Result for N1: 4255.08 angstrom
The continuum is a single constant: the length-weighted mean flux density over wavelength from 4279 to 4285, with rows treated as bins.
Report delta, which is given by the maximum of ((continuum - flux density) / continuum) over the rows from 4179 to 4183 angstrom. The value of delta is -0.020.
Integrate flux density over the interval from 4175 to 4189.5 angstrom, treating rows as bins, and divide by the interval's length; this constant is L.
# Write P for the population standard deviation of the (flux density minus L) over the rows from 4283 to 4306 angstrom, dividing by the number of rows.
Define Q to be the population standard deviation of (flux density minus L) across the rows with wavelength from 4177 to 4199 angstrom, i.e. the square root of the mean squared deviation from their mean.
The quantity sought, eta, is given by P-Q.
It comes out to 4.7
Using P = 6.1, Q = 1.4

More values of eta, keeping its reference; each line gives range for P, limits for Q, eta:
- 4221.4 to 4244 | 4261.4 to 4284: -0.1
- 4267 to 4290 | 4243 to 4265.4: 2.4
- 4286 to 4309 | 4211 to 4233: 3.0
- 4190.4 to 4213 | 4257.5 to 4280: 0.4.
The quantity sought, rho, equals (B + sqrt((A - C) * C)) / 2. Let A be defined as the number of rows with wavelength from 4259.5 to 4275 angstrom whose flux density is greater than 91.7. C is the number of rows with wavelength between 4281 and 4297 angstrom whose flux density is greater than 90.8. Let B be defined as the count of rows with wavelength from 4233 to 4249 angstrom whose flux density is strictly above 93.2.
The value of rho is 2.8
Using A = 8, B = 3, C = 1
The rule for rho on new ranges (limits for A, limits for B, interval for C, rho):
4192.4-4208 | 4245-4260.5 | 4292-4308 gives 3.5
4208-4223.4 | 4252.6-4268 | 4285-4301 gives 4.5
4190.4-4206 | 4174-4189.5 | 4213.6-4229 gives 7.0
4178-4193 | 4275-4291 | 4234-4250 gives 4.2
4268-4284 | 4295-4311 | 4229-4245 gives 1.0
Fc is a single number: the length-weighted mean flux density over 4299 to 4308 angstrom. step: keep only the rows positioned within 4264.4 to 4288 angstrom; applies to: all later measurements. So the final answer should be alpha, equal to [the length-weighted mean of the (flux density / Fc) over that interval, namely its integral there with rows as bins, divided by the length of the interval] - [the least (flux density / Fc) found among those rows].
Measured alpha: 0.090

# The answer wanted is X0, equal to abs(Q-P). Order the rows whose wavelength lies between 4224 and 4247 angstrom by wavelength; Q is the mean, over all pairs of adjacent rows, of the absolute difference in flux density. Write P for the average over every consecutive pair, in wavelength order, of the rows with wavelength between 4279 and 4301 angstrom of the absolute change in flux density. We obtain 0.43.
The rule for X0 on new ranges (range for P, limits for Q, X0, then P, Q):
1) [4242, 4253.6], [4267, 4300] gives 0.51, 0.5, 1.03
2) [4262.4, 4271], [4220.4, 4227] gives 0.27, 0.9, 1.13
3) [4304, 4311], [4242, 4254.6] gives 0.28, 0.8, 0.53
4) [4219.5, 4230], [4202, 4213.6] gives 0.52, 1.2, 0.65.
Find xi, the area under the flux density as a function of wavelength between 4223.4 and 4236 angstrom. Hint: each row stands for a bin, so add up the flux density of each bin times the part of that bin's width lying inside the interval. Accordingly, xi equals 1111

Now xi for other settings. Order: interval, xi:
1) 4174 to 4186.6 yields 1168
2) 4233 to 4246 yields 1172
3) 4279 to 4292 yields 1130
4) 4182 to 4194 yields 1142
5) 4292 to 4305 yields 995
